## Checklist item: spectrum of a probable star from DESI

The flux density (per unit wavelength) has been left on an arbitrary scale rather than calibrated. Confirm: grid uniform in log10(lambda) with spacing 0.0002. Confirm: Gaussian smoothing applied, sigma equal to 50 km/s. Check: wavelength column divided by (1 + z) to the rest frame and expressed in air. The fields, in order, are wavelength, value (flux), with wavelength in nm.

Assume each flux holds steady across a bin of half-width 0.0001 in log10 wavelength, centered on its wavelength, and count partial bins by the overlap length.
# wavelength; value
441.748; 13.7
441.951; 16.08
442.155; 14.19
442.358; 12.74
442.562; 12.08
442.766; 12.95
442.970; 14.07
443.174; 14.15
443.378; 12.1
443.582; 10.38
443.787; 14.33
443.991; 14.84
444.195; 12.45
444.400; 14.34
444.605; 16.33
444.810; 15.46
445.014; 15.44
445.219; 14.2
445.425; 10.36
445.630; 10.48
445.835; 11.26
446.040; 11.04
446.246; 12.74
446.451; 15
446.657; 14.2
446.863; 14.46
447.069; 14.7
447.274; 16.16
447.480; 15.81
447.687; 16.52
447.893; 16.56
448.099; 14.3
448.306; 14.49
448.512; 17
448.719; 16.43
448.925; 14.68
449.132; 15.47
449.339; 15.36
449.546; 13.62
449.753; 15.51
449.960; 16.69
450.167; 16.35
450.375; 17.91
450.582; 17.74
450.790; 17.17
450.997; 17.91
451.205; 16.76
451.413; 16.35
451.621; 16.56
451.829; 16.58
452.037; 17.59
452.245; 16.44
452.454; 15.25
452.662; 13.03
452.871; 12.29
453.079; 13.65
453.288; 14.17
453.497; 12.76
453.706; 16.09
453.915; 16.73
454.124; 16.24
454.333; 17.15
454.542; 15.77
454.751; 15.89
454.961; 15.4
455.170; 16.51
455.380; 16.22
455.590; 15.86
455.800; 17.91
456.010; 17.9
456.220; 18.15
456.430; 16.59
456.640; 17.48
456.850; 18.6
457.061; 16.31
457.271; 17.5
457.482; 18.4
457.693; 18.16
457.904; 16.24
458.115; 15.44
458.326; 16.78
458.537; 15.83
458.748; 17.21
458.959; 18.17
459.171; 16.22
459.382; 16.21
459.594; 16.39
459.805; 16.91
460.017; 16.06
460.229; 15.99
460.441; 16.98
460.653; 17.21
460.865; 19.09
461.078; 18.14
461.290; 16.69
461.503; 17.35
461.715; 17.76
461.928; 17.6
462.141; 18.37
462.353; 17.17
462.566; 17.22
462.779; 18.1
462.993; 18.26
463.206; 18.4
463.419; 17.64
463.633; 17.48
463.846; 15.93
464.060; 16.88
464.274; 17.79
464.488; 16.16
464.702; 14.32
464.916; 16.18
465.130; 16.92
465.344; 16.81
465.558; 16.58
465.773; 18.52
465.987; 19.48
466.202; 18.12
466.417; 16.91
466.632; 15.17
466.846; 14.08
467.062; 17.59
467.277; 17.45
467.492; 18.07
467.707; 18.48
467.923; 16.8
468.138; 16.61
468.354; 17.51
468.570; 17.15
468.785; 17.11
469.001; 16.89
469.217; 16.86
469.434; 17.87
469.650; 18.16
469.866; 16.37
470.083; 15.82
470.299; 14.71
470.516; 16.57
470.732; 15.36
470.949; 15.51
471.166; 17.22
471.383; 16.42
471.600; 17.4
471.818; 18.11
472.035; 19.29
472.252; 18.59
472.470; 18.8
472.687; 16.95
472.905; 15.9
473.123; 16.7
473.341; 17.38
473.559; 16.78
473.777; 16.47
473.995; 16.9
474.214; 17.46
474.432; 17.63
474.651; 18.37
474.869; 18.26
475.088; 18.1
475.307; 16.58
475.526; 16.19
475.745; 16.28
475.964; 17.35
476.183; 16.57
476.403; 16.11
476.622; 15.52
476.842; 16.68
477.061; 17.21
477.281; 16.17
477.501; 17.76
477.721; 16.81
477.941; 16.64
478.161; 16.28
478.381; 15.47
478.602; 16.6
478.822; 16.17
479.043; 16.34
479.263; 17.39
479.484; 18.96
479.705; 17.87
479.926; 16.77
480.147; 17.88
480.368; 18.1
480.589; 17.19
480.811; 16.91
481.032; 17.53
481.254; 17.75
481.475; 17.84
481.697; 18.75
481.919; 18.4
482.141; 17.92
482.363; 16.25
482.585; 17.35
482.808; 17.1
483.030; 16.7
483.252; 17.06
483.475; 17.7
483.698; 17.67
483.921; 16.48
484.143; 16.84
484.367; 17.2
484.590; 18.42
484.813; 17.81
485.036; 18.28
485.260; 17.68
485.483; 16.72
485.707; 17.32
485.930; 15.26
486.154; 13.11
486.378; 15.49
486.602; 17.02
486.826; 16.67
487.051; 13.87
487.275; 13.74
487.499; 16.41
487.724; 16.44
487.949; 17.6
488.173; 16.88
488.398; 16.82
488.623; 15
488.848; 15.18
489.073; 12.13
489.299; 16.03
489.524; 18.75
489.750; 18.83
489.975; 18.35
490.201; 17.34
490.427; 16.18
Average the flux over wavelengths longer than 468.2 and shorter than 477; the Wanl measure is 17.0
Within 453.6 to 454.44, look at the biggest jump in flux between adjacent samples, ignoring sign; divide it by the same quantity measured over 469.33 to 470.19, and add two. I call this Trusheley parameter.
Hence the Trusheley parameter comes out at 2.5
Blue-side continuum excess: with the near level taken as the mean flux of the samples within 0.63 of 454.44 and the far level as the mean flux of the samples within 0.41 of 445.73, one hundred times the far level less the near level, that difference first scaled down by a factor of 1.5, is -361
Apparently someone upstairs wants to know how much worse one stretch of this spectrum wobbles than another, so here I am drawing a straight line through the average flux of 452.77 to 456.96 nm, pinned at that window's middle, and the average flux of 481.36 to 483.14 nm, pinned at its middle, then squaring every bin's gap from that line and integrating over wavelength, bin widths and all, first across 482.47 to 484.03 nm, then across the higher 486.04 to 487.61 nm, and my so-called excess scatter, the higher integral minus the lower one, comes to 13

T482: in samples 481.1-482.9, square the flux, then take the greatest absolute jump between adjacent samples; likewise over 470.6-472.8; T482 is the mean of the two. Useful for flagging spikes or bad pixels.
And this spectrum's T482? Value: 62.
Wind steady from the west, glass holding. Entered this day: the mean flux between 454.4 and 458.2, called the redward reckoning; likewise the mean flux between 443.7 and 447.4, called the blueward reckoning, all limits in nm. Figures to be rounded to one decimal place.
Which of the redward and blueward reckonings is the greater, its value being 16.9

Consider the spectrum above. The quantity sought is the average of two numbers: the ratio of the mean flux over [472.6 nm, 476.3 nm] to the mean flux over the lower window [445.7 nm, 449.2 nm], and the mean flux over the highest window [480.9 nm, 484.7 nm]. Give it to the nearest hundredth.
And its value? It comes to 9.31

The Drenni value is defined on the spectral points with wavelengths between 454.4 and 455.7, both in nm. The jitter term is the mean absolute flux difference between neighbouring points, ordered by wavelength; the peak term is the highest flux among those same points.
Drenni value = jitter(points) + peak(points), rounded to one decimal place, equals 17.0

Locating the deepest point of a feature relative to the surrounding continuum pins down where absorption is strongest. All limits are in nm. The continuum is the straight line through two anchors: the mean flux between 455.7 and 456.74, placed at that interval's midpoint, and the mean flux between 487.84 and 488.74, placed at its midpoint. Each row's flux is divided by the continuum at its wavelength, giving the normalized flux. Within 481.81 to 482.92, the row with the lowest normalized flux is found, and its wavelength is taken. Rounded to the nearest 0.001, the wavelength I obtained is 482.363 nm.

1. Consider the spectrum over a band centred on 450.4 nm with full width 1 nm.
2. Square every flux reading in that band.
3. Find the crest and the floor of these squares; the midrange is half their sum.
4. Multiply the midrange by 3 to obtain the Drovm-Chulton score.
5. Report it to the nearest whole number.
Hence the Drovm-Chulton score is 882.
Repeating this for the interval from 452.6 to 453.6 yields 528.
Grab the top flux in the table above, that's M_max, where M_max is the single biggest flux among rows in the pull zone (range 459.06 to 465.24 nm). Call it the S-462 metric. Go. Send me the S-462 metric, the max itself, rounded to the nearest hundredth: 19.09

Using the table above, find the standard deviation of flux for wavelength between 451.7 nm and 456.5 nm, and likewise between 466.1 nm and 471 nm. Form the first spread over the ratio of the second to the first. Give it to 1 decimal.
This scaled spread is 2.3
